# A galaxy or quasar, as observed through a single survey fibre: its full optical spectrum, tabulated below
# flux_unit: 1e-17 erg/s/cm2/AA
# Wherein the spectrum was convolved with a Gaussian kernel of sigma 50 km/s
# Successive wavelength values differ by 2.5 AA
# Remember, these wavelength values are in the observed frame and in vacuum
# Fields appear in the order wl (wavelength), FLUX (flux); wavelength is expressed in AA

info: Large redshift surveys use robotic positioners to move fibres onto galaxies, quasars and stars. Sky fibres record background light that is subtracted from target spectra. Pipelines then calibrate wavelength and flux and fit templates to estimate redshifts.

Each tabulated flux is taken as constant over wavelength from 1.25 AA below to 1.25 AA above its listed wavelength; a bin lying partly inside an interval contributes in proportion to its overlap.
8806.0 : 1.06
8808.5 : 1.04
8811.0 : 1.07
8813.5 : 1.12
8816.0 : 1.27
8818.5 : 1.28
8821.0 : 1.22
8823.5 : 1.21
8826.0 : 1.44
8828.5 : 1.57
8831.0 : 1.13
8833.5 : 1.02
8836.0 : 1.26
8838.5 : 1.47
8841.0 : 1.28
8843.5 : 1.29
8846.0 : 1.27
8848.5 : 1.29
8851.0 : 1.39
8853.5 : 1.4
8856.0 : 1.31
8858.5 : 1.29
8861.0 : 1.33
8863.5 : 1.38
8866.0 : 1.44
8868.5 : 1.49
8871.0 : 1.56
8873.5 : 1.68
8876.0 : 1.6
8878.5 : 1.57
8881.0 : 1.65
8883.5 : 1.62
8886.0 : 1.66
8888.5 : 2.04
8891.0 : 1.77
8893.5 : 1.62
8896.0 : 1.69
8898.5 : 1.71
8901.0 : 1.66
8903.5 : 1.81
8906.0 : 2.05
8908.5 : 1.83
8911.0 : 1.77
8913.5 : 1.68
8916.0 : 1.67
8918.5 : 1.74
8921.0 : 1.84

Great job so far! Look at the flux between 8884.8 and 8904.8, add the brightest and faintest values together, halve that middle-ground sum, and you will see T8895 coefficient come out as 1.83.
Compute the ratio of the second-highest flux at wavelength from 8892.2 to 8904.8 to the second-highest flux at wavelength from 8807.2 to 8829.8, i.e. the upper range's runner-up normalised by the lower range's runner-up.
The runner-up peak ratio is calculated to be 1.19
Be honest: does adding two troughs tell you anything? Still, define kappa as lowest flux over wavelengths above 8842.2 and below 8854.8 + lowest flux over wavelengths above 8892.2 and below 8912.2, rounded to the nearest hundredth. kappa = 2.89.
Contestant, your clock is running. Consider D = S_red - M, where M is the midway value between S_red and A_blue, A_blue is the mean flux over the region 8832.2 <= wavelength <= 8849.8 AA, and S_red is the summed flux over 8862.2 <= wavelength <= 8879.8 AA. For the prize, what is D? 4.73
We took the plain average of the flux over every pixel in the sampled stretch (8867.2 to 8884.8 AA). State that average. 1.60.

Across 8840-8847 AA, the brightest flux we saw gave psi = 1.29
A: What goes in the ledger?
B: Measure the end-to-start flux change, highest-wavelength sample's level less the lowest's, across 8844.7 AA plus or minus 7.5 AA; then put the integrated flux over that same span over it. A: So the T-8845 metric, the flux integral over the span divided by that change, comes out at -250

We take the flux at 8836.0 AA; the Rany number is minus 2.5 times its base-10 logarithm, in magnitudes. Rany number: -0.25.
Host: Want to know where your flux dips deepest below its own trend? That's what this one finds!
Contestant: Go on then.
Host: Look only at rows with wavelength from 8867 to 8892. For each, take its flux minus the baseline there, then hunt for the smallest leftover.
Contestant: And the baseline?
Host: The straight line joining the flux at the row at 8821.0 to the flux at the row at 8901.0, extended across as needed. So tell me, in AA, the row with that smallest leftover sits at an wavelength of 8868.5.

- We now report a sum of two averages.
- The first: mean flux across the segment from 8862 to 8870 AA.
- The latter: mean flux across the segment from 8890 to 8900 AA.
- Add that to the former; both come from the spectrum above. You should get 3.13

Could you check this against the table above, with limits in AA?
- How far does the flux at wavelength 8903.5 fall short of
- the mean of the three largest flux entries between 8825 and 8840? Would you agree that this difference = -0.32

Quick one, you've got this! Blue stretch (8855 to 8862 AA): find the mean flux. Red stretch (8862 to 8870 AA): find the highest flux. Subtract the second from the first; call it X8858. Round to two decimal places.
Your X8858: -0.18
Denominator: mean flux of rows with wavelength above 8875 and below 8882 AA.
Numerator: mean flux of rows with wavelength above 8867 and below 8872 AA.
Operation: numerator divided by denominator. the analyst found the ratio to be 0.95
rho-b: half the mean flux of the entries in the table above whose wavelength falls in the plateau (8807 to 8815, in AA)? 0.54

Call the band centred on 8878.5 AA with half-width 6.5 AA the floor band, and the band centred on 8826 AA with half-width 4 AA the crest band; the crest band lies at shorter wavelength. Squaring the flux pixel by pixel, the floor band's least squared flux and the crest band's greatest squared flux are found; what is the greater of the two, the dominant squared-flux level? 2.46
